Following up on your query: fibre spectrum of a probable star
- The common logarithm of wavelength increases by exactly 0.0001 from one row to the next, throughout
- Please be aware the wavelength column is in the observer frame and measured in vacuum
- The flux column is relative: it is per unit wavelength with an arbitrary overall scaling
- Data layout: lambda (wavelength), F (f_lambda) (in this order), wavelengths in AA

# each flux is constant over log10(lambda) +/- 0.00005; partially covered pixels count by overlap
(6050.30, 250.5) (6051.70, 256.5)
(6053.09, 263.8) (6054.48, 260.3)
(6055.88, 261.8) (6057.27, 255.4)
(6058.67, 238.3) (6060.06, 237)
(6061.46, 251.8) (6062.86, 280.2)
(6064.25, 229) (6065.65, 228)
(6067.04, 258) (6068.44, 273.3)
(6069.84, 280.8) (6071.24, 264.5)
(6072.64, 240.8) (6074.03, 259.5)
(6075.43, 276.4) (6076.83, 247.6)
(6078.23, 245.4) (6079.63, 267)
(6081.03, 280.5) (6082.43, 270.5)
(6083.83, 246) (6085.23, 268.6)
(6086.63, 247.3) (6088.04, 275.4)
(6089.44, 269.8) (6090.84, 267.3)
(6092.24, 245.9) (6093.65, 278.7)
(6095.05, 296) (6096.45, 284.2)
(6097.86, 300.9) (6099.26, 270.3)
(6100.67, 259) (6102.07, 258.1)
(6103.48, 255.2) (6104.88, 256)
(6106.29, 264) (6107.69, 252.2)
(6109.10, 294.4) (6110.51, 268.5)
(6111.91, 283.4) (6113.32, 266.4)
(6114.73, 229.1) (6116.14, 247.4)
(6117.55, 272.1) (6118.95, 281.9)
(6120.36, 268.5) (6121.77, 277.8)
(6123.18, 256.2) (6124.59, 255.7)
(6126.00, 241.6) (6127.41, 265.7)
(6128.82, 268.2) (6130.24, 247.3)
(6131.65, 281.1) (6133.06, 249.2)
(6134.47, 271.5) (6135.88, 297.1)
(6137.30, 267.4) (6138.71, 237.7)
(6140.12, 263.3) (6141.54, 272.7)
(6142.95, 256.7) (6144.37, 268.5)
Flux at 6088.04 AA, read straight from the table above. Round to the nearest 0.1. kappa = 275.4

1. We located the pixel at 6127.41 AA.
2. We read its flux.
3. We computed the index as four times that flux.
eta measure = 1063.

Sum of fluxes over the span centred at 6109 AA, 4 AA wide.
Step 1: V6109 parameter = 815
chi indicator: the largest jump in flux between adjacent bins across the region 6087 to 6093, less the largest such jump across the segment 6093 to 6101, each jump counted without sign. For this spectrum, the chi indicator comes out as -9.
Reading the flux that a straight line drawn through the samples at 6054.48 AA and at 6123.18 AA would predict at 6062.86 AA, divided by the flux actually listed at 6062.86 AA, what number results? 0.93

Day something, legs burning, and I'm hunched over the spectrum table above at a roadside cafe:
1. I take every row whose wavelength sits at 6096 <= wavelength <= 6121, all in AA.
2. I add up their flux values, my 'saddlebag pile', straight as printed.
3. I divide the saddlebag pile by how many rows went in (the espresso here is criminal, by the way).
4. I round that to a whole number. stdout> 267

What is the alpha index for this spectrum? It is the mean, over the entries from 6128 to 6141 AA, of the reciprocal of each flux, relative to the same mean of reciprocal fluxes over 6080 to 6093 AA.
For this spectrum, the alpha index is 1.00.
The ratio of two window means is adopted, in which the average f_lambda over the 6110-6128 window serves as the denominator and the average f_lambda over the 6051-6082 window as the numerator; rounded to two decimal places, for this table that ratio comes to 0.98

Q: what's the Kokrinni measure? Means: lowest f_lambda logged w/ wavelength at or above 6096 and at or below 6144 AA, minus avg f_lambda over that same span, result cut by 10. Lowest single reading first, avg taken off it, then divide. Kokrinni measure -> -3.6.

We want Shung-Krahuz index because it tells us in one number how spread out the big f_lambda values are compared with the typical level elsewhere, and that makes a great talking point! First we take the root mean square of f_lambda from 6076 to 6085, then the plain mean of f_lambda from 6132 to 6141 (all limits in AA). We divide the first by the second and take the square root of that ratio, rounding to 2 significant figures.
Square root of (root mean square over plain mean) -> 0.99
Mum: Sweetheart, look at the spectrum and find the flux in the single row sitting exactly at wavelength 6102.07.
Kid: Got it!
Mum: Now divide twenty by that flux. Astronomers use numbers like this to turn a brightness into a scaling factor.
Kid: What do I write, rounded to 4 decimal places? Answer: 0.0775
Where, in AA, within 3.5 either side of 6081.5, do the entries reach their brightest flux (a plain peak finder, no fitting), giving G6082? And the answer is 6081.03 AA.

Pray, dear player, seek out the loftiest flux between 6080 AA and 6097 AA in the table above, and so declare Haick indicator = 296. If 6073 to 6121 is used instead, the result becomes 300.9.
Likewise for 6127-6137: 297.1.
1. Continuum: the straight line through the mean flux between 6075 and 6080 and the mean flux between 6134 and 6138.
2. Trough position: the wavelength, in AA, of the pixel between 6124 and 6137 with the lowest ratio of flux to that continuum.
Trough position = 6126.00 AA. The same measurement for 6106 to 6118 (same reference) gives 6114.73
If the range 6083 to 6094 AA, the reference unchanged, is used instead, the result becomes 6092.24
